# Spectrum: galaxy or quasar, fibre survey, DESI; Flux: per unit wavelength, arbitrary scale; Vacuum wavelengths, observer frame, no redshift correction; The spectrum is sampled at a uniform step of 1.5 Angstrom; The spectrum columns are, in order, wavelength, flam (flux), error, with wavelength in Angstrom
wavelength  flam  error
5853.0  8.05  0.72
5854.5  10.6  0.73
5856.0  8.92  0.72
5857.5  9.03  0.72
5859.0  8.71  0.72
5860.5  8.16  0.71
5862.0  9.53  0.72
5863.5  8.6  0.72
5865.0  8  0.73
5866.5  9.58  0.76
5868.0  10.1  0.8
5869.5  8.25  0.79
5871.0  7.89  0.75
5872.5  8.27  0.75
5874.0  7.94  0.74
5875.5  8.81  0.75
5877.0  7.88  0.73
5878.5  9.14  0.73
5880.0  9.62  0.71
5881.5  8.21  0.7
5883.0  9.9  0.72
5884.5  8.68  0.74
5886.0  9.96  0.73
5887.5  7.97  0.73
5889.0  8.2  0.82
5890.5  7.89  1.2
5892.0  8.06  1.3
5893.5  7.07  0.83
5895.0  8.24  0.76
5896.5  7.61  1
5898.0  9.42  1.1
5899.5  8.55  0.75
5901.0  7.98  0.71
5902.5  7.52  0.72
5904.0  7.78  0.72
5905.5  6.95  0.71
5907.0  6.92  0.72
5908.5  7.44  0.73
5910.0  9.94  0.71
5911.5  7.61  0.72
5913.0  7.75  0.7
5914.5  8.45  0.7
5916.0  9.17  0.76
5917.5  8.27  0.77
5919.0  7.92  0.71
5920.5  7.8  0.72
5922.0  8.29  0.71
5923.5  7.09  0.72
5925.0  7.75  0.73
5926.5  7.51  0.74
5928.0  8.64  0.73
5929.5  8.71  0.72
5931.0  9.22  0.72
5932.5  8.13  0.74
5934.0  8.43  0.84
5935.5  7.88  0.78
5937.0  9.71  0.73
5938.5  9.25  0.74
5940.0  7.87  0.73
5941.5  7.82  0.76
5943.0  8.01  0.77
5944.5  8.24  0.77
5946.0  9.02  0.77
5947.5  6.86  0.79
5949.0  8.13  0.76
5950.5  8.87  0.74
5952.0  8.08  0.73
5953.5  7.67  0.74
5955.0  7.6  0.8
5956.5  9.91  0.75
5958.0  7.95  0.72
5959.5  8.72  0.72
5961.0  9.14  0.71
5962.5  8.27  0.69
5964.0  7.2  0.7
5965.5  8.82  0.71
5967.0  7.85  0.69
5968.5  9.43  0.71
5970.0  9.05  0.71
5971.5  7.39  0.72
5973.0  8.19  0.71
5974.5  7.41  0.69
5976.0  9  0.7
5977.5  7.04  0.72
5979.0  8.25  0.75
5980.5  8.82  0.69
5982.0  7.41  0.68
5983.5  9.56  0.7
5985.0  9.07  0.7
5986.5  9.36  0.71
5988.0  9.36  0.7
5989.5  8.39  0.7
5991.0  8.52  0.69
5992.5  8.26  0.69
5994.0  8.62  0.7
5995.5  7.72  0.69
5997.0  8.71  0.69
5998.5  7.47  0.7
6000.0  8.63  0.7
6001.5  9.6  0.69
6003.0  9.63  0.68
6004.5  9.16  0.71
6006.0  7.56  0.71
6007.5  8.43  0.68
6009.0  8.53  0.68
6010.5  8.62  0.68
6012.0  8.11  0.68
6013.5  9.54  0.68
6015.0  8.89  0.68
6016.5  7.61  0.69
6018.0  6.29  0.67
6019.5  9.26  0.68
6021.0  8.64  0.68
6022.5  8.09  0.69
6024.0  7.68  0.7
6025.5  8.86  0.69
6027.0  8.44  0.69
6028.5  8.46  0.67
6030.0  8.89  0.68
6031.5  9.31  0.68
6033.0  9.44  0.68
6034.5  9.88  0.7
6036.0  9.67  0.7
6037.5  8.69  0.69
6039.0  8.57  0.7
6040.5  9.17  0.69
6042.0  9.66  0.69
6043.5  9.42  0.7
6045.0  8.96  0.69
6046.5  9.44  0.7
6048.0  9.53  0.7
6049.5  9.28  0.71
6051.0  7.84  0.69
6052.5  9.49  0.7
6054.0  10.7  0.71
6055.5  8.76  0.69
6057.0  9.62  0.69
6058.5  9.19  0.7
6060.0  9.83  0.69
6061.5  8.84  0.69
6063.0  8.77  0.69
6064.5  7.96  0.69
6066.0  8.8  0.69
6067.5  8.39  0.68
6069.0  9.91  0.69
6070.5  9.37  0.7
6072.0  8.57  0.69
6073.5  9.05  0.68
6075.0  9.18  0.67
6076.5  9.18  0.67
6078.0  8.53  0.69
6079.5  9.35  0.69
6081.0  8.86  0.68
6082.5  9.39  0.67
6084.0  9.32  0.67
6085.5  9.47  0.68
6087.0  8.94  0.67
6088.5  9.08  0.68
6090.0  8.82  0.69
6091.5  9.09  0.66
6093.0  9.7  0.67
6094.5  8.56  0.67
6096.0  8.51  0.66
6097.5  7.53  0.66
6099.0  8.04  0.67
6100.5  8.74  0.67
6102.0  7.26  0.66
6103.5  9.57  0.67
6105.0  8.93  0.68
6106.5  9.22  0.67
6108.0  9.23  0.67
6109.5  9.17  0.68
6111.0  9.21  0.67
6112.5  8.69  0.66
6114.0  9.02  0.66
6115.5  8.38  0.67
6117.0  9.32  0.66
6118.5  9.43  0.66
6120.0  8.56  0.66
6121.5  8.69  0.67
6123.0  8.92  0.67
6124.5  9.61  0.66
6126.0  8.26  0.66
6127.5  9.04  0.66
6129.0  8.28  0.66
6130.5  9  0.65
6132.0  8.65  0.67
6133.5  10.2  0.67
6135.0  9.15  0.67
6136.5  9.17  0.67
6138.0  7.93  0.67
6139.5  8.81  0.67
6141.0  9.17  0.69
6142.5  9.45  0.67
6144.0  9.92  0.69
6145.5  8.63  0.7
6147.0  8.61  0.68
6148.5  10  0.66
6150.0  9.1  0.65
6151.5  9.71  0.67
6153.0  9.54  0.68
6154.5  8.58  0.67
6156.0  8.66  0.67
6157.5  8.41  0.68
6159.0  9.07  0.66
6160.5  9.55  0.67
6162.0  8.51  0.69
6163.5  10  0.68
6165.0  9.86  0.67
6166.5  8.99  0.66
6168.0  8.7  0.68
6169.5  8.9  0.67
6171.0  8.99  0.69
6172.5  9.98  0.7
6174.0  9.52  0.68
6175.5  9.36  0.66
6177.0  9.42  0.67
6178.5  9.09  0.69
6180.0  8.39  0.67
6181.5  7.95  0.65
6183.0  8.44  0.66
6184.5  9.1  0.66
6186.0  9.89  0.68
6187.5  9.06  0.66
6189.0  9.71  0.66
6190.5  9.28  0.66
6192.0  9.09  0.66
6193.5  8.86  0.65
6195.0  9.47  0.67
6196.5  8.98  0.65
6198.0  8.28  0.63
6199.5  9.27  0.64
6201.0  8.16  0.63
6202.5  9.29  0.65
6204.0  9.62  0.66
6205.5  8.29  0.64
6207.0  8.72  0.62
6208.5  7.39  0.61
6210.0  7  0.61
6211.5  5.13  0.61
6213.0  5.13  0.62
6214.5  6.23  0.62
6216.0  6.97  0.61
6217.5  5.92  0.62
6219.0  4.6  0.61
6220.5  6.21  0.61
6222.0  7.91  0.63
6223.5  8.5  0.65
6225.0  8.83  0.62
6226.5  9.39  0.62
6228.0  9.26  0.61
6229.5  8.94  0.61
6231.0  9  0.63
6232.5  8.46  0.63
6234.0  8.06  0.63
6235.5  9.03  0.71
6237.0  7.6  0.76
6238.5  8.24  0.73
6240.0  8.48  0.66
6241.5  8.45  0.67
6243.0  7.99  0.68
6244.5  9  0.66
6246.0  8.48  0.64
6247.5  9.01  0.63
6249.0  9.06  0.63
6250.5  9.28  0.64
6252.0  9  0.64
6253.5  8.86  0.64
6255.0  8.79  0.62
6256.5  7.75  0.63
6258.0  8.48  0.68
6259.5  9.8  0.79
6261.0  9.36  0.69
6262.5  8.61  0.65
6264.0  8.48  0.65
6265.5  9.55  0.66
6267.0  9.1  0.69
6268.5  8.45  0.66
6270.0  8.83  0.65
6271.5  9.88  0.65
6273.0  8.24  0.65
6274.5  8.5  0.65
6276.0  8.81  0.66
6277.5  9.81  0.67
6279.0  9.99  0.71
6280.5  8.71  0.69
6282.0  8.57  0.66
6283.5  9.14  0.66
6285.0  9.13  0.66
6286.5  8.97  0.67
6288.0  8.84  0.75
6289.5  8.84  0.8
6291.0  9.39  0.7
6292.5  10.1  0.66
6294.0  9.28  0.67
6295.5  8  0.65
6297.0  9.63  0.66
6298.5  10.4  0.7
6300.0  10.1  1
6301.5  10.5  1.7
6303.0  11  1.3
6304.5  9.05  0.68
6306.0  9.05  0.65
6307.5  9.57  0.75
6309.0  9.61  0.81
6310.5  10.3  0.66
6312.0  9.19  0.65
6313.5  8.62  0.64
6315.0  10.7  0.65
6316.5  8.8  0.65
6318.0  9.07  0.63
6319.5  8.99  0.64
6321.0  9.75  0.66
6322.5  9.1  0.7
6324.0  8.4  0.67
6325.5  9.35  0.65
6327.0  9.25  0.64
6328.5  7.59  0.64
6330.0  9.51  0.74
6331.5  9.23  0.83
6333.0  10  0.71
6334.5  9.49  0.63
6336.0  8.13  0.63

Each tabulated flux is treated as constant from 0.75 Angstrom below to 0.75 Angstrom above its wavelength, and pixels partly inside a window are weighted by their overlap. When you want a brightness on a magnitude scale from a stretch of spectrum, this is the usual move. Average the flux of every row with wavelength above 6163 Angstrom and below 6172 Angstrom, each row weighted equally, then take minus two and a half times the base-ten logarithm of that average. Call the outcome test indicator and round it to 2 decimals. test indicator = -2.41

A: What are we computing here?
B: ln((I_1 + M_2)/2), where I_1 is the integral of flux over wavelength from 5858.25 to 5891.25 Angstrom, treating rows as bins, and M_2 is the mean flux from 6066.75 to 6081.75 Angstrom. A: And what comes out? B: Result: 5.0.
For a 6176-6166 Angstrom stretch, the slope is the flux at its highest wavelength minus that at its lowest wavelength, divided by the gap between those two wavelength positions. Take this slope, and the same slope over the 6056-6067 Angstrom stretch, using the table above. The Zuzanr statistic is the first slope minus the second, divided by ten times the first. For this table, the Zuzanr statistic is 0.32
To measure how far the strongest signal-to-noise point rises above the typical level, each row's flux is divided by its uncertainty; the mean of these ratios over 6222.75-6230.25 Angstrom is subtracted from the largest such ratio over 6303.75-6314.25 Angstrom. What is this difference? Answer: 1.1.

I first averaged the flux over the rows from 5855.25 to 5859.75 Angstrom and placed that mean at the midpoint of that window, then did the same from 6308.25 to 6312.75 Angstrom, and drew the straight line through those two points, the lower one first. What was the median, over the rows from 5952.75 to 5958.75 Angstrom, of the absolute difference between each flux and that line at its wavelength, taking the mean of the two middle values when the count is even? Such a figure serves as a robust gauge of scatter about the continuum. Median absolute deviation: 1.25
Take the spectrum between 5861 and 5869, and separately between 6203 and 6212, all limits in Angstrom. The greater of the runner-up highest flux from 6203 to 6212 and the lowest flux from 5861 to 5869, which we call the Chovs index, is 8.7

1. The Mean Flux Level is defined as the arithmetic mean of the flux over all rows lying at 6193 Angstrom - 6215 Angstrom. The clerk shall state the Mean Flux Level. 8.0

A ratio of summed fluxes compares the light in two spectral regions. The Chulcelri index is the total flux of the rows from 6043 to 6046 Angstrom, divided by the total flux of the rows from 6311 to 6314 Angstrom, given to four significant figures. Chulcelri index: 1.032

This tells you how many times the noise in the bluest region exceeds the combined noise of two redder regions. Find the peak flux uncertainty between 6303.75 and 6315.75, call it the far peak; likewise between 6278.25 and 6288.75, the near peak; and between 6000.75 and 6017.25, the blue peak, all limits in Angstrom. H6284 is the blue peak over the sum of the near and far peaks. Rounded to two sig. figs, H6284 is 0.46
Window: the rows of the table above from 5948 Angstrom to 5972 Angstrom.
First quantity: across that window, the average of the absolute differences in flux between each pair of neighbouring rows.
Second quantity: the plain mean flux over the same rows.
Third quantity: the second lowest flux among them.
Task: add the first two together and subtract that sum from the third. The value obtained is -2.03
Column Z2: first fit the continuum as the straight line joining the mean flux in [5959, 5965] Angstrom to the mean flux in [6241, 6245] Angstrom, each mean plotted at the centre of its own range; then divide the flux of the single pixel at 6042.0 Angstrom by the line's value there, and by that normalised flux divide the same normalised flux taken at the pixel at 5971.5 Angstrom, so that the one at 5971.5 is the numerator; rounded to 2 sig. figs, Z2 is 0.77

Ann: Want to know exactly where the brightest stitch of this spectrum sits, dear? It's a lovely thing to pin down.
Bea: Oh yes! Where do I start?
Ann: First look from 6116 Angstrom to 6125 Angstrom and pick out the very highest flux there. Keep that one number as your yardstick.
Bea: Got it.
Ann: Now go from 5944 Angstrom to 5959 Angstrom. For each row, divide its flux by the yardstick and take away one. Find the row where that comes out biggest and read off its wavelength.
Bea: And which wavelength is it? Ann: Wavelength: 5956.5 Angstrom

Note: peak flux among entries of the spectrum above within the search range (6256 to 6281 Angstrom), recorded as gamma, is 9.99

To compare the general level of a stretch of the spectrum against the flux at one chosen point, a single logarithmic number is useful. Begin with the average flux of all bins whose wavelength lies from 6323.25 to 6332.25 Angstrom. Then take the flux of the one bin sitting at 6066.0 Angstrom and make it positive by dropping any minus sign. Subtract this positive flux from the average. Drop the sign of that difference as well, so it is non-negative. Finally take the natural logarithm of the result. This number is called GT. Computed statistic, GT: -2.4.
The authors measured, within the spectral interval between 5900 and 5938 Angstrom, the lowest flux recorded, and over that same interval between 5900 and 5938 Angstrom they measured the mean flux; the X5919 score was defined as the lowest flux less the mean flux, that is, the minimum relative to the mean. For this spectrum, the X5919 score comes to -1.2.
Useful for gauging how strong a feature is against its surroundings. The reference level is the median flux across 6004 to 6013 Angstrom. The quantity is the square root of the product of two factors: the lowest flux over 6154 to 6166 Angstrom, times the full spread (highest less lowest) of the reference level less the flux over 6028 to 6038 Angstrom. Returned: 3.5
